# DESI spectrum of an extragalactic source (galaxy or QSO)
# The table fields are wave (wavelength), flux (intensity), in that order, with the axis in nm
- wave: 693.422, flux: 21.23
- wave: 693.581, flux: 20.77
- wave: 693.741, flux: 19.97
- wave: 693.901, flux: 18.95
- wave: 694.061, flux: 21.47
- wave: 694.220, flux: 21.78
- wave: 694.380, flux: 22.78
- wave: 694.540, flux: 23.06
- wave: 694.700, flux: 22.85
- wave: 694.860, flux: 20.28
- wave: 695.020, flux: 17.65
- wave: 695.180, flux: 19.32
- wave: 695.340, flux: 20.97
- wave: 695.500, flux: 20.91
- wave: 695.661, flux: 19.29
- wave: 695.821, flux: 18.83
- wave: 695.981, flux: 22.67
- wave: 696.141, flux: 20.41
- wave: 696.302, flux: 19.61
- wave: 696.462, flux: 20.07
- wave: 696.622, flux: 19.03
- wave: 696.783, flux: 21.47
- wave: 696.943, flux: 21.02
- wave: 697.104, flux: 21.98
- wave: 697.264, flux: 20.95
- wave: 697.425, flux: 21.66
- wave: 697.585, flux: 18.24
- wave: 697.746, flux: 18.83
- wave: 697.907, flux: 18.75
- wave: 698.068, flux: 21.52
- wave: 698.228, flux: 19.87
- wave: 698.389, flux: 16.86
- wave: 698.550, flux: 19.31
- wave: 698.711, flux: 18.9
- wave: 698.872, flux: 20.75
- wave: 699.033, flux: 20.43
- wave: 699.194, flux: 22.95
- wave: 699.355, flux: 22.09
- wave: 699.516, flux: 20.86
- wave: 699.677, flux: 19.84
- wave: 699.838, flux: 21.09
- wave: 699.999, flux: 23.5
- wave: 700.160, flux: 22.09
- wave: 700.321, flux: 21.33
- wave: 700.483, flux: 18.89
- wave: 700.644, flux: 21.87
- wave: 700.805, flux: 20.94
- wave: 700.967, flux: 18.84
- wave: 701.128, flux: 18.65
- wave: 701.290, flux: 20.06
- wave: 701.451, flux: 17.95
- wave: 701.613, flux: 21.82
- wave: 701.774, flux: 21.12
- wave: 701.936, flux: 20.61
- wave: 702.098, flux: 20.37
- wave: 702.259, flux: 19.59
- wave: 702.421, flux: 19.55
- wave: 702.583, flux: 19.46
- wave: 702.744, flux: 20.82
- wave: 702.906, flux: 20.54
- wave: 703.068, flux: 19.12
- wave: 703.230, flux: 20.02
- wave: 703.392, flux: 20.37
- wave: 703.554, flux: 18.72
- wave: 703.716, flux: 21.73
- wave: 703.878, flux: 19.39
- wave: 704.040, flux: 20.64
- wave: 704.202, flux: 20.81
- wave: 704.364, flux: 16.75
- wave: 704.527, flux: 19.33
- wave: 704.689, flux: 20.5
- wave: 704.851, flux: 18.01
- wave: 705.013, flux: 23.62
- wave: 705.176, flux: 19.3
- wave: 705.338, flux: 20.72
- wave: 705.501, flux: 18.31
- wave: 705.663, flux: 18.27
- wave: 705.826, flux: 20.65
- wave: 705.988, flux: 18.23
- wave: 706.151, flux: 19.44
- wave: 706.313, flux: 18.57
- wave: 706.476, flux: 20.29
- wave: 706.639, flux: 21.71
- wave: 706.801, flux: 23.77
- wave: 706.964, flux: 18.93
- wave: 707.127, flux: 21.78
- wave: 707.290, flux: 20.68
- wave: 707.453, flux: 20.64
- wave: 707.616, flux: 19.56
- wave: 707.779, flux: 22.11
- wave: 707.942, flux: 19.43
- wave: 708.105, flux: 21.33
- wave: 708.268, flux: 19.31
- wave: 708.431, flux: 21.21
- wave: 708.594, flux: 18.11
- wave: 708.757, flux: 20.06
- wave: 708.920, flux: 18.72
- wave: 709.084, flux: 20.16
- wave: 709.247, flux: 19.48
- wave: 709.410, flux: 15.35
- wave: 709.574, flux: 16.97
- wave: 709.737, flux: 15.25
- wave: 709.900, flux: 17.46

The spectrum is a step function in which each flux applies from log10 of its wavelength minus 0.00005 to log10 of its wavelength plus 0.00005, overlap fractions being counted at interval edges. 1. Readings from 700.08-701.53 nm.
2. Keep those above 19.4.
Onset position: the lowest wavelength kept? 700.160 nm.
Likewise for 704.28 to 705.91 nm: 704.689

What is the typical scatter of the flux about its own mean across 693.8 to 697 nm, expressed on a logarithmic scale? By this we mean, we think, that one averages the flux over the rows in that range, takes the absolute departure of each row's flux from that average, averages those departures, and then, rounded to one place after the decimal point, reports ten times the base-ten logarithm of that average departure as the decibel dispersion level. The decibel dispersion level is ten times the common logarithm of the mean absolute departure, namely 1.1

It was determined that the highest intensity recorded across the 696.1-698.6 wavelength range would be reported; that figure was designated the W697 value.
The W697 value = 21.98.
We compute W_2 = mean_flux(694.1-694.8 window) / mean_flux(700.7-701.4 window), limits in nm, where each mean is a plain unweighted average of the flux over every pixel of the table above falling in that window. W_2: 1.15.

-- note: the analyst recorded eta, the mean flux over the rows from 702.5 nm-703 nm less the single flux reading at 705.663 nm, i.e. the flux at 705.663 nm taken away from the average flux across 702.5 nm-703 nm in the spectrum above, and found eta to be 2.0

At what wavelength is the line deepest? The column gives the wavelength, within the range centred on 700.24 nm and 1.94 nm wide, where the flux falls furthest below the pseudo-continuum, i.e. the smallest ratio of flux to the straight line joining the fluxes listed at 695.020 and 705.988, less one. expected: 701.128 nm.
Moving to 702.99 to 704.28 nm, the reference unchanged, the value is 703.554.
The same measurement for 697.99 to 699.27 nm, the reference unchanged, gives 698.389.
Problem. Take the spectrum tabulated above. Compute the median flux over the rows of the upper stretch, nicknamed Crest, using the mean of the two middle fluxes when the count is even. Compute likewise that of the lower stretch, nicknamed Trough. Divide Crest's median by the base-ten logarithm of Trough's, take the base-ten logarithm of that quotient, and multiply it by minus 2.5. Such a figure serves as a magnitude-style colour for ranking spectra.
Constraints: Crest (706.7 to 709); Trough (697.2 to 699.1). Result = -2.99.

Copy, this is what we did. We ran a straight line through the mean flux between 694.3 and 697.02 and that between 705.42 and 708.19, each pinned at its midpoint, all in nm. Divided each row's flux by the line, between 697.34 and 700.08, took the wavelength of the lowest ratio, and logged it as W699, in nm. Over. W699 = 698.389 nm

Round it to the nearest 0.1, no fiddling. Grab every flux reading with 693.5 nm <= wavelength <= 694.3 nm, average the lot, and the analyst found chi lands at 20.6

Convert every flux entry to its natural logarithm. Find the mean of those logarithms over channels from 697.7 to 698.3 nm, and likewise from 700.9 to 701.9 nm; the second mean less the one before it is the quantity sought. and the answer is -0.001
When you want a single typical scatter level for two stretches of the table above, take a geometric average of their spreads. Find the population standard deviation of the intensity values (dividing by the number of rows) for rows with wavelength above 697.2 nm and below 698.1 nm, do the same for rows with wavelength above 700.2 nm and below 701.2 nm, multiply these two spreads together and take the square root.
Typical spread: 1.4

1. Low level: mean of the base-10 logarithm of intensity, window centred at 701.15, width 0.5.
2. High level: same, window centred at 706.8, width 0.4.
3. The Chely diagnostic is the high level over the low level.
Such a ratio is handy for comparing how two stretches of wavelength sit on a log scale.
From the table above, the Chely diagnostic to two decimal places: 1.04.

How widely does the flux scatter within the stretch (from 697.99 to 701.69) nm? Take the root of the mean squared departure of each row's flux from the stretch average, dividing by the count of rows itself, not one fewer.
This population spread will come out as 1.61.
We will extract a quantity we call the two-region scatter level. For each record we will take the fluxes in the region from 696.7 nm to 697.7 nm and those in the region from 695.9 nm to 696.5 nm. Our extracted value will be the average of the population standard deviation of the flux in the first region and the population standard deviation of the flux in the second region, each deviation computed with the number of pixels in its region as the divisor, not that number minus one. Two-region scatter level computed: 1.21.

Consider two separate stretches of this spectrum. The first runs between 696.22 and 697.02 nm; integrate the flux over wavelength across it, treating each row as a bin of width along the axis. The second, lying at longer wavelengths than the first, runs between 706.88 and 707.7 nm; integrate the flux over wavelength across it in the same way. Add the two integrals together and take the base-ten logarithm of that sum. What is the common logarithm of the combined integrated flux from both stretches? 1.52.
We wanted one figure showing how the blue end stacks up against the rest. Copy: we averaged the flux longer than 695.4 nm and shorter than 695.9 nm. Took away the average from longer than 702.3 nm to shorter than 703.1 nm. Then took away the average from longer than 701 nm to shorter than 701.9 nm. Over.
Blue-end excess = -20.1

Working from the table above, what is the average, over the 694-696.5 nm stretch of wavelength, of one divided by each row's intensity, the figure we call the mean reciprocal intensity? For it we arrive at 0.0485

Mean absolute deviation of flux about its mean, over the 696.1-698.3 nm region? 1.04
